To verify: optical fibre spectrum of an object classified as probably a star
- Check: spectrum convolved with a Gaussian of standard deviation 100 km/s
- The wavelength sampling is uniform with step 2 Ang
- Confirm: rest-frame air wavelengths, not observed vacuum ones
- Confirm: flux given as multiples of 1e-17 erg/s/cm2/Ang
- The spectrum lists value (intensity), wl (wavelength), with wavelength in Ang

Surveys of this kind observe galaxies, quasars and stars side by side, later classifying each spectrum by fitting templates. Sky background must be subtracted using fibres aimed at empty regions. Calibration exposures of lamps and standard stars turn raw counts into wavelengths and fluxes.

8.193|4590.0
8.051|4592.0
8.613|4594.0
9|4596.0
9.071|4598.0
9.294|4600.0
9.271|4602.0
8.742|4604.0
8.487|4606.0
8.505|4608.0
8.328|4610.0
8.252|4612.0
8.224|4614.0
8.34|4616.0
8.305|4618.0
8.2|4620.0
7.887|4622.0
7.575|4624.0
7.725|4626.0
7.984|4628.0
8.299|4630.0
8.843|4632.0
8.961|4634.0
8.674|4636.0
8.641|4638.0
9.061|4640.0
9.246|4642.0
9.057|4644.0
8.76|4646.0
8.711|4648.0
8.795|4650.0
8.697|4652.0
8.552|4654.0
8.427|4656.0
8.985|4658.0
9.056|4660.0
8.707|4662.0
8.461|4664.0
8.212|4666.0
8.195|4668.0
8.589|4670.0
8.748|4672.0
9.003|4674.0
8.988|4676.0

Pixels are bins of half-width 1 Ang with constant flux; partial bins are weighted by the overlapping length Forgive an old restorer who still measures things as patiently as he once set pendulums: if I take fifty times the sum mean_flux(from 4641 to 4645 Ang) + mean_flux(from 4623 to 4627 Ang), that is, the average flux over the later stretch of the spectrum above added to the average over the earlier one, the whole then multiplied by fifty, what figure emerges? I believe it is 840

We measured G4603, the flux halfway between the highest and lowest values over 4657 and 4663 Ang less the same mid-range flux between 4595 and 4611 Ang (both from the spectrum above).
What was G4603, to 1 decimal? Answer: 0.1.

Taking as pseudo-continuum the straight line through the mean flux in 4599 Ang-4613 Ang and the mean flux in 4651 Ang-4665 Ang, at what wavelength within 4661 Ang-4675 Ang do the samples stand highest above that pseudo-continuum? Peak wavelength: 4674.0 Ang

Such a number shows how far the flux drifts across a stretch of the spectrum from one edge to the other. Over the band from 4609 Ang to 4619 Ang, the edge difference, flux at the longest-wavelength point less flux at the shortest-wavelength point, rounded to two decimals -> -0.02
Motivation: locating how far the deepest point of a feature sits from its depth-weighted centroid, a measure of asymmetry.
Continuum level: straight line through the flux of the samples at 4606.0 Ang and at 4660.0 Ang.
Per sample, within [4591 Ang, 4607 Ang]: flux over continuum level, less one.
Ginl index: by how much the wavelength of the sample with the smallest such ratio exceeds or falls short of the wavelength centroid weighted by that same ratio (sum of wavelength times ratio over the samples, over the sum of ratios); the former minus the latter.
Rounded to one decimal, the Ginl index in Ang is -7.9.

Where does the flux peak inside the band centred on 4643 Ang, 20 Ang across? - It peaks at 4642.0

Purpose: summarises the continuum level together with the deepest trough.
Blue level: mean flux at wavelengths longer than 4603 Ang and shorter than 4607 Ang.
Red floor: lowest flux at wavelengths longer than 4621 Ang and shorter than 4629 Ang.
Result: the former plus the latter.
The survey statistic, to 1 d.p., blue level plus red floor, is 16.2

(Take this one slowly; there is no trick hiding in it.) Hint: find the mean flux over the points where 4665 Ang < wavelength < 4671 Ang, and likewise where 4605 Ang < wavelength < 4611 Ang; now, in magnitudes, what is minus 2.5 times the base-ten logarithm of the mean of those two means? -2.309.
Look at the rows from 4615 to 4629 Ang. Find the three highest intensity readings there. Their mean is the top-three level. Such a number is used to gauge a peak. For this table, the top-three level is 8.28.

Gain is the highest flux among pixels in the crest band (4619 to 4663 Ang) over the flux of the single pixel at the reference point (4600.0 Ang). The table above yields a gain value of 0.99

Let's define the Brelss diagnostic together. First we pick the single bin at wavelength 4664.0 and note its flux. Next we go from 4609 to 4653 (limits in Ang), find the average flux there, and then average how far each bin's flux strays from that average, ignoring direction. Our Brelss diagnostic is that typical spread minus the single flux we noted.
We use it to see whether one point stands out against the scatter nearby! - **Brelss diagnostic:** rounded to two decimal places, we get -8.08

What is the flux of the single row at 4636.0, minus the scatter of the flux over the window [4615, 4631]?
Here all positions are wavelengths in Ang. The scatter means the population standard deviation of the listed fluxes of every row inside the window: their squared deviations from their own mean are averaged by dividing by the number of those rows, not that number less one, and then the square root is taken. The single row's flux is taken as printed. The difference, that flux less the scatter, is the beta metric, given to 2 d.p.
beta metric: 8.40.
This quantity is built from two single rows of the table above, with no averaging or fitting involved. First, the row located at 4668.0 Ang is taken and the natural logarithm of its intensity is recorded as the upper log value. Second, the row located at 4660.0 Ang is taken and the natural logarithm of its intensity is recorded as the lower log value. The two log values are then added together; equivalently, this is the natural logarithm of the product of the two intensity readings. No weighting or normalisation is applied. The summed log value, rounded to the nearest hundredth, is 4.31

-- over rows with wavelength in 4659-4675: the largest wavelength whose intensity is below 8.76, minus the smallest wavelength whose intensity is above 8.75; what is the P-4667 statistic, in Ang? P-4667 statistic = 12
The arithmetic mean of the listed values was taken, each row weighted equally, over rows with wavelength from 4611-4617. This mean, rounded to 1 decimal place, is 8.3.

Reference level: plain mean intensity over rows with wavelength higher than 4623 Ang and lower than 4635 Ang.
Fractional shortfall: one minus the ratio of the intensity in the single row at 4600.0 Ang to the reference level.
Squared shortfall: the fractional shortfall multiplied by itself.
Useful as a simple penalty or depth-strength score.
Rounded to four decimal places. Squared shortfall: 0.0167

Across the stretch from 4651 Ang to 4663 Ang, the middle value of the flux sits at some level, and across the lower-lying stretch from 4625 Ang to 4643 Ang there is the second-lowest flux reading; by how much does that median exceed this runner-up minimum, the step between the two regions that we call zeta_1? 0.72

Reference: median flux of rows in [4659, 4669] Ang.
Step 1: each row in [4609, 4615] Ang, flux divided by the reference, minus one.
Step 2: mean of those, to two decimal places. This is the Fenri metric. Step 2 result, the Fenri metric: -0.02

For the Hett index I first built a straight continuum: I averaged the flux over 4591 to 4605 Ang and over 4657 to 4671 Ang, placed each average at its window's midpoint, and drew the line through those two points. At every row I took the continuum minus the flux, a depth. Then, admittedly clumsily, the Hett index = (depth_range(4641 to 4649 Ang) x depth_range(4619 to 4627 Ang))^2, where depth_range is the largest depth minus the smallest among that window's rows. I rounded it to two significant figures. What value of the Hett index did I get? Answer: 0.097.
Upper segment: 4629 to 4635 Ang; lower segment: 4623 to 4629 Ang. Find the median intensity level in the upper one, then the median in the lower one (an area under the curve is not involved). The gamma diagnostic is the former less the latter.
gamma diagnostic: 1.1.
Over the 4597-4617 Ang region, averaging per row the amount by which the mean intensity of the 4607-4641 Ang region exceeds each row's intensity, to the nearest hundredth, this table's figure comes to -0.31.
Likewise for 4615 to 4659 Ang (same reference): -0.19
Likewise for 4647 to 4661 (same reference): -0.40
